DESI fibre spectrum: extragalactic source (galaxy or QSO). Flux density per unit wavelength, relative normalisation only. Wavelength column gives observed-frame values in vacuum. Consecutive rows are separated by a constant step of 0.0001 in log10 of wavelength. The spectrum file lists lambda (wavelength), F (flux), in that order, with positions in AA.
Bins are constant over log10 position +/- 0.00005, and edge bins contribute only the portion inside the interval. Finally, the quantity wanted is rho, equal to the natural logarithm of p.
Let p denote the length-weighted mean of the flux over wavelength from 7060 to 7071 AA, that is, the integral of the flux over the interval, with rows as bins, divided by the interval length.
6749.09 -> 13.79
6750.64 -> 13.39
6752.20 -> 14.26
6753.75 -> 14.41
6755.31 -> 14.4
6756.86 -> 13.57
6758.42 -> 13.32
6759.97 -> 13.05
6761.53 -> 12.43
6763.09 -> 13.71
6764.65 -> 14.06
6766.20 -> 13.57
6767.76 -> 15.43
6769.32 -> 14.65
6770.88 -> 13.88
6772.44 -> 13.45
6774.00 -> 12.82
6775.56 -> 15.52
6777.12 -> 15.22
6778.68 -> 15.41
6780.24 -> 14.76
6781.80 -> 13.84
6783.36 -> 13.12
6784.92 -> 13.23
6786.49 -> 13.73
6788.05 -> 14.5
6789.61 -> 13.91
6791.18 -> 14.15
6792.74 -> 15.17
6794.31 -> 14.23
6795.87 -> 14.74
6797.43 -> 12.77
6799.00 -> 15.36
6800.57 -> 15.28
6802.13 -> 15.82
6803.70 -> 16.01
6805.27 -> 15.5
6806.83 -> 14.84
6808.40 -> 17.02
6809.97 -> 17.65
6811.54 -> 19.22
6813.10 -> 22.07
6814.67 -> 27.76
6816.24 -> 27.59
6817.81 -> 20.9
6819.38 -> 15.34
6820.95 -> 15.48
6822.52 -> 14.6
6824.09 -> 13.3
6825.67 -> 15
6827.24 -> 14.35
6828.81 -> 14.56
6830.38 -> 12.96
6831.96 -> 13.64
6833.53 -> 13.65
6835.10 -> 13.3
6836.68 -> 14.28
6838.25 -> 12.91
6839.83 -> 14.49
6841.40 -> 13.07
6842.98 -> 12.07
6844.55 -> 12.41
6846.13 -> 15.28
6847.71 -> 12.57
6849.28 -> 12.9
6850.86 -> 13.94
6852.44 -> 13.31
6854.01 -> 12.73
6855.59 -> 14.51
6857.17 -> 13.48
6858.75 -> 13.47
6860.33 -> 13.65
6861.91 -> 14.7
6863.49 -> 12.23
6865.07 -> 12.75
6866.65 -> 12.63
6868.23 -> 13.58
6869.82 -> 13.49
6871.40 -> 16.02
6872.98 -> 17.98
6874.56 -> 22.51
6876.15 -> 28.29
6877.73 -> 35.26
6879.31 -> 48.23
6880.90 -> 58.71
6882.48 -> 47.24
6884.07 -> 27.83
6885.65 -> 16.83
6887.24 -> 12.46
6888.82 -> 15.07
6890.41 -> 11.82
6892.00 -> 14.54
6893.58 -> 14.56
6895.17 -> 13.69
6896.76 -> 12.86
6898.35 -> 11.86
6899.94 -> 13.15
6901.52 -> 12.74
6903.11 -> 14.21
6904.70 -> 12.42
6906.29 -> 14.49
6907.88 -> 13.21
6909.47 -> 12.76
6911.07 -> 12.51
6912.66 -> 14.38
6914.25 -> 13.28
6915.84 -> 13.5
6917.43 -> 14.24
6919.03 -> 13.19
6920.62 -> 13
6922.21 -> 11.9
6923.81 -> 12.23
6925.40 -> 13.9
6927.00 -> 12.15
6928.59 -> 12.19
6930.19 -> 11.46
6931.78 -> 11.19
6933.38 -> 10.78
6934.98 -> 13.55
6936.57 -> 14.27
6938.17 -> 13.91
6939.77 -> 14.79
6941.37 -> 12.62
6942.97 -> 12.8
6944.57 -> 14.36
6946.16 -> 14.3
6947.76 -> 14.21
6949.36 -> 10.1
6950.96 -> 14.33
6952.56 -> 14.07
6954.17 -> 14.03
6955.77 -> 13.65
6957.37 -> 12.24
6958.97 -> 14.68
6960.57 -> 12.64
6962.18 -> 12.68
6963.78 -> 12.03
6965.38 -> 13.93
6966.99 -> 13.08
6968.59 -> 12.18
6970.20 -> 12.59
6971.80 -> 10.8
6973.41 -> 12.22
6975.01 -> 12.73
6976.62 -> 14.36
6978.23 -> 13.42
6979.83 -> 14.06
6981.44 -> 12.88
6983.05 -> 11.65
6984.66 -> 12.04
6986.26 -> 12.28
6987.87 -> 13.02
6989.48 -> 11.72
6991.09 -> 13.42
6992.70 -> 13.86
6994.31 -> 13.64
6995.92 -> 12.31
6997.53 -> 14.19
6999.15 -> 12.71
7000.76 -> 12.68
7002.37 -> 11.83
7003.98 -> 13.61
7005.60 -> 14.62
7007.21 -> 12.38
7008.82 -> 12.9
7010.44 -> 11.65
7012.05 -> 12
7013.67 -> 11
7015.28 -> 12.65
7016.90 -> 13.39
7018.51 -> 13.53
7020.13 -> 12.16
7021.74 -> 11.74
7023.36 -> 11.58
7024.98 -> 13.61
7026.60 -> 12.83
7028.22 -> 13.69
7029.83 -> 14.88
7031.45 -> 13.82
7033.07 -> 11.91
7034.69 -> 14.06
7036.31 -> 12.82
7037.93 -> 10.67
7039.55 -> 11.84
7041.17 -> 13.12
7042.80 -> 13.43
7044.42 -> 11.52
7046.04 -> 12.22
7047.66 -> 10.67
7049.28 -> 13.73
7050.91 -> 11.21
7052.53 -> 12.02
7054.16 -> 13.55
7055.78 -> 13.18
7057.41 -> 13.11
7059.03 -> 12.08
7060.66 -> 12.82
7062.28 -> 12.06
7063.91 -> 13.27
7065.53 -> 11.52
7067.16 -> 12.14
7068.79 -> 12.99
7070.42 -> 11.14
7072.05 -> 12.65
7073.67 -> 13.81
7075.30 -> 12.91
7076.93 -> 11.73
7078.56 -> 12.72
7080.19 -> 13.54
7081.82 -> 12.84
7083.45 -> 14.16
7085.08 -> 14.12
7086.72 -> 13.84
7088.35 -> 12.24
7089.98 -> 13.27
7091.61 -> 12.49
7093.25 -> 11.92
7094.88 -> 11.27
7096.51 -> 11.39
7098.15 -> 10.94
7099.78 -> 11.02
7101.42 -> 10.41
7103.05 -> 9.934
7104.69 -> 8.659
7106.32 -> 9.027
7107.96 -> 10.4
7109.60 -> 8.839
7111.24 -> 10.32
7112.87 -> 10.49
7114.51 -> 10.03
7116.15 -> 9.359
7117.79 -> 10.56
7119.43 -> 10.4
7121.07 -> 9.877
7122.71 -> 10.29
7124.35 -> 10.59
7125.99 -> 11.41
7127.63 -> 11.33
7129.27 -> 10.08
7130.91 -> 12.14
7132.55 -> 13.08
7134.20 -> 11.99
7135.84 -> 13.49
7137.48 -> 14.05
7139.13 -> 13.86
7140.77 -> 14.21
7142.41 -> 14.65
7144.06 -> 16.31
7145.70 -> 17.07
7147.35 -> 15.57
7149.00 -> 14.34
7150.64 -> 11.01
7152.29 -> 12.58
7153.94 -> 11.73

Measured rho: 2.51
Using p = 12.3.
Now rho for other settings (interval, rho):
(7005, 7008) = 2.60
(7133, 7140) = 2.59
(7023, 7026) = 2.54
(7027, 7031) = 2.65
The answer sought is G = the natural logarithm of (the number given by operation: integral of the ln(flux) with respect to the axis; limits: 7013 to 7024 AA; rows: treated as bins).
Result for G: 3.32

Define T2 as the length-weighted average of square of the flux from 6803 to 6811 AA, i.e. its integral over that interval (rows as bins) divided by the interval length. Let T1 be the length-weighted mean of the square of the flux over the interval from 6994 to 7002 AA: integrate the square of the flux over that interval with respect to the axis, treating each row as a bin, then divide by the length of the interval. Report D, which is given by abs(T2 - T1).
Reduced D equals 97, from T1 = 170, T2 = 267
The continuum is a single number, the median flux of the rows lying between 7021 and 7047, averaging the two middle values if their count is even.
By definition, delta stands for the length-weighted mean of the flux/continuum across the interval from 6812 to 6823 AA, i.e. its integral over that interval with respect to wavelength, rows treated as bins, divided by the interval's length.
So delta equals 1.61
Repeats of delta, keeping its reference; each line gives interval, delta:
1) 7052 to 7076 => 0.98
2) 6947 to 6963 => 1.03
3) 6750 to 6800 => 1.10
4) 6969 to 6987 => 0.98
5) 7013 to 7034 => 1.00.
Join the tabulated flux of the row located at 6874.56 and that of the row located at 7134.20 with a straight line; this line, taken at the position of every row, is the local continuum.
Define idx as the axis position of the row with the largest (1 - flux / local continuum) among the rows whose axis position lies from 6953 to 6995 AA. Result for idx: 6971.80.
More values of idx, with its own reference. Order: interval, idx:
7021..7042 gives 7037.93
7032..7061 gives 7037.93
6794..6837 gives 6797.43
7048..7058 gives 7050.91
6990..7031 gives 7013.67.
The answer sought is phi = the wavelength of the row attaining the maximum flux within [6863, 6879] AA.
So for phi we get 6877.73 AA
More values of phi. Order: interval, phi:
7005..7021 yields 7005.60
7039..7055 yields 7049.28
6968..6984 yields 6976.62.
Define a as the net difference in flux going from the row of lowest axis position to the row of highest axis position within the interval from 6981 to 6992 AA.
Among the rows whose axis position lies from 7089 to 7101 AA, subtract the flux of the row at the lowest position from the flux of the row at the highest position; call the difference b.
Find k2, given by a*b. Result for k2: -1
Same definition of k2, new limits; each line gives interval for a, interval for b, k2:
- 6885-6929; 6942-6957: -4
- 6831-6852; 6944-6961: -1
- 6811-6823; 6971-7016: -9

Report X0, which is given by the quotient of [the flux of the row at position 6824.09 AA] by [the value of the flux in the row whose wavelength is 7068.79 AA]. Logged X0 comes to 1.02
